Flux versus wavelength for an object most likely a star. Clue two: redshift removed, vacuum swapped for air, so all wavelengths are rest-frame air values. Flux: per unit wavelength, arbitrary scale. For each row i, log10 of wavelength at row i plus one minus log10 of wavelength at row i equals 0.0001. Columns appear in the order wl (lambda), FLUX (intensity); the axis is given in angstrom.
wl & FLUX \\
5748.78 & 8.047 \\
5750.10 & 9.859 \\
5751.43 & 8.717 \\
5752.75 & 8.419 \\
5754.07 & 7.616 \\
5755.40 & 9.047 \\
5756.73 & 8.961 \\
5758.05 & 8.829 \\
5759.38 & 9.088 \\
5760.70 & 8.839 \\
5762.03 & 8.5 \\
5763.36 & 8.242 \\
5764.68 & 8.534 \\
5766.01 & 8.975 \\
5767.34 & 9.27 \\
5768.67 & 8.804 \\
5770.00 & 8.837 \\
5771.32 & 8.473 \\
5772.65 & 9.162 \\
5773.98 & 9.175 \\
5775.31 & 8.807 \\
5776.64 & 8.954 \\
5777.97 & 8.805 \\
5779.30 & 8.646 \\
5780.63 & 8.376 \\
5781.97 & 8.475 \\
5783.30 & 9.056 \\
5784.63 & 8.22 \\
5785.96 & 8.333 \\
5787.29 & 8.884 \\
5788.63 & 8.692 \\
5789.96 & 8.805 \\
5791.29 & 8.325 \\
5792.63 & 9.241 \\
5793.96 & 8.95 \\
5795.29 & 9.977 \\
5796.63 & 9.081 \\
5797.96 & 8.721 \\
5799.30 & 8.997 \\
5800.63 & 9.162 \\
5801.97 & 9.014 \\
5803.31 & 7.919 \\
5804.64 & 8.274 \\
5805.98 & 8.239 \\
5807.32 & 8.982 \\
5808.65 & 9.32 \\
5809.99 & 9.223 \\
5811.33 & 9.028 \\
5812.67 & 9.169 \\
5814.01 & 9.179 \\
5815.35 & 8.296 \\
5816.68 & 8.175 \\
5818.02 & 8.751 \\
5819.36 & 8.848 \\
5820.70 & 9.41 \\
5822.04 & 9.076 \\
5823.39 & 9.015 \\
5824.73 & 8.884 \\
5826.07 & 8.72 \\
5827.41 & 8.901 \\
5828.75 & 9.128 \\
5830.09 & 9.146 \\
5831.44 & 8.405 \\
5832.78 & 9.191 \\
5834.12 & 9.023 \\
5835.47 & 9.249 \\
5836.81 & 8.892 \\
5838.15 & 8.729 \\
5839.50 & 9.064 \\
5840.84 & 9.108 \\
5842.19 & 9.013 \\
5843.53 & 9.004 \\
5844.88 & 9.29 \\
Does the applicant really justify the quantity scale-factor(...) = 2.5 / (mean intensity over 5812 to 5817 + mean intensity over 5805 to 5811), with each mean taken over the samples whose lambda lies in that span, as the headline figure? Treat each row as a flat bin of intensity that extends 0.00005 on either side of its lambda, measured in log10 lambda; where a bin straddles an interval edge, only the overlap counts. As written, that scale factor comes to 0.142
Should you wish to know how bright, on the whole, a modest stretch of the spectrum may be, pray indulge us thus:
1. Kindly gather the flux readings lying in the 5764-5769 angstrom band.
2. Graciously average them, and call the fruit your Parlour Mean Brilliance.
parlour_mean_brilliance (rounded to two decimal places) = 8.90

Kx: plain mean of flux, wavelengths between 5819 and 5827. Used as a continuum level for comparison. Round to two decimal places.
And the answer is 8.99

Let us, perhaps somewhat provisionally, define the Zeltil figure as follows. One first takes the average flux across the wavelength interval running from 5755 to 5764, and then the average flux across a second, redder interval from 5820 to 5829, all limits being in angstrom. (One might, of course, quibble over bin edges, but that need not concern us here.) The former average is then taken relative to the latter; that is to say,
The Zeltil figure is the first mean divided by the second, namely 0.974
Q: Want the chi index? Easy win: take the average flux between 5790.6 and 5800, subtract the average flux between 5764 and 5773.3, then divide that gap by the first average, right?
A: 0.020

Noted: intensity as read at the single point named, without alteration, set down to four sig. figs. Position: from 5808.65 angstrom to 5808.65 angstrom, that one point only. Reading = 9.320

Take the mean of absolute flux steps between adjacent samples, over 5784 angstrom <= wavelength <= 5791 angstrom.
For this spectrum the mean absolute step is 0.24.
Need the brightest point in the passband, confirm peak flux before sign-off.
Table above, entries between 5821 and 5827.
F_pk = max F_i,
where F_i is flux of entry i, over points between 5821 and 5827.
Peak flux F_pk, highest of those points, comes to 9.076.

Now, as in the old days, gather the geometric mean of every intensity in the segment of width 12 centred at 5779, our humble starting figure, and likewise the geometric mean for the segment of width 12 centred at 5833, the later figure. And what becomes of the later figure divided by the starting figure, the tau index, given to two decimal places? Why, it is 1.03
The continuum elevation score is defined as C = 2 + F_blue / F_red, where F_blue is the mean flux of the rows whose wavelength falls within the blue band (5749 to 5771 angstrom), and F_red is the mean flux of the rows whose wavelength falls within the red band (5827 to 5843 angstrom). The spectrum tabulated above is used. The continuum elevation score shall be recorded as 2.98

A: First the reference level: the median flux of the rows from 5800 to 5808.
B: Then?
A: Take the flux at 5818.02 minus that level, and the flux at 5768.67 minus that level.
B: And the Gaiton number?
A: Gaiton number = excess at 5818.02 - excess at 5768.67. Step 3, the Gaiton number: -0.1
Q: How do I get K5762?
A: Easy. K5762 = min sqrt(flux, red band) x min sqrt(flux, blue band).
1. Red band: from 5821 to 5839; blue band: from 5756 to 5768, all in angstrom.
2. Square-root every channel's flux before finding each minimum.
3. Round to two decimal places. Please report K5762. 8.32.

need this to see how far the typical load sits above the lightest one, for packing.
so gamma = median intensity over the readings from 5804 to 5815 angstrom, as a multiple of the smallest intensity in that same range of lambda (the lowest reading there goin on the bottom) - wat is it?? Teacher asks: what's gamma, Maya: 1.10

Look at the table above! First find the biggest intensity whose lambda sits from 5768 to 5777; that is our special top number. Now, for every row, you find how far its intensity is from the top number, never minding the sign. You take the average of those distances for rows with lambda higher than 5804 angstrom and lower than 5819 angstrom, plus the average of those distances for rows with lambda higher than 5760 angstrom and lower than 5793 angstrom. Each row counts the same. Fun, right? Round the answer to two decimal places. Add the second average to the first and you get 0.88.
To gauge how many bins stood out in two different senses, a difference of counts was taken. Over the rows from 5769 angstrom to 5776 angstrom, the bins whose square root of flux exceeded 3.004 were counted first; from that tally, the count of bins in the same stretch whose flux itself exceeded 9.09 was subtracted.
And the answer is 0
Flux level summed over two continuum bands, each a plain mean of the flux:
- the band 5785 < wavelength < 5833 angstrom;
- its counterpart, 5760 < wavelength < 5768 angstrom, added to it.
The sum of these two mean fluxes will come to 17.60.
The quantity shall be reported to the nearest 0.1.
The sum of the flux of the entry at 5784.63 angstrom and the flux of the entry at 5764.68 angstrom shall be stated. 16.8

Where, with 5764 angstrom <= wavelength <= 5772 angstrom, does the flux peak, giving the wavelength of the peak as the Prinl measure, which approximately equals 5767.34 angstrom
